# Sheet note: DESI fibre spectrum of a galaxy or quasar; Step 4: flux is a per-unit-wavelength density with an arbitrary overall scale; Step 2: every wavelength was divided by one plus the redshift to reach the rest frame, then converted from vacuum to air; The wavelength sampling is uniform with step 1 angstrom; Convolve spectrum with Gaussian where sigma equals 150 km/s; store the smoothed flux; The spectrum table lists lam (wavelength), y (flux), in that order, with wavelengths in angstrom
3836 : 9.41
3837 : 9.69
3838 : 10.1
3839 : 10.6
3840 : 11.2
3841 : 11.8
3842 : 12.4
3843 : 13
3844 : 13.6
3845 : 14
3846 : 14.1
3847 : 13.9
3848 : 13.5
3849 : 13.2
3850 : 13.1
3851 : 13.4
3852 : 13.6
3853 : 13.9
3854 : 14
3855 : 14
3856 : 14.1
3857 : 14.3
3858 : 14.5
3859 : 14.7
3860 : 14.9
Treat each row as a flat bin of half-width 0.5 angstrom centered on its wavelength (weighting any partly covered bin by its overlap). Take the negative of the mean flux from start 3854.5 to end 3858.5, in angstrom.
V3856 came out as -14.2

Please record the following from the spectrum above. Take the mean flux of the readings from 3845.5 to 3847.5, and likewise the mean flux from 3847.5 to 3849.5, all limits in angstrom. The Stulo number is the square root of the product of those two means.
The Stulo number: 13.7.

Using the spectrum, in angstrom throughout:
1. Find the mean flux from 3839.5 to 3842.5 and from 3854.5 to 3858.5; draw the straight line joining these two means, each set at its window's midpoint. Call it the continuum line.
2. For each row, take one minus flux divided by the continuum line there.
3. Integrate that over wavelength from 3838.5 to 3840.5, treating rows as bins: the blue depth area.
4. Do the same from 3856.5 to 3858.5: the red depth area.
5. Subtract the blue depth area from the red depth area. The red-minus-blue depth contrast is -0.118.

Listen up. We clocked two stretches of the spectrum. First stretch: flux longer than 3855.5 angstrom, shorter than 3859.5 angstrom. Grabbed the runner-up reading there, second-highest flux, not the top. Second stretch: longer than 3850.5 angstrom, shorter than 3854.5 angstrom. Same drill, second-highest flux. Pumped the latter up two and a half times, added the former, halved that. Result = 24.6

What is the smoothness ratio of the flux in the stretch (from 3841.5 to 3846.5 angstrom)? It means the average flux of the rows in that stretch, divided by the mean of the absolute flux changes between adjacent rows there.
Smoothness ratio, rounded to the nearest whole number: 32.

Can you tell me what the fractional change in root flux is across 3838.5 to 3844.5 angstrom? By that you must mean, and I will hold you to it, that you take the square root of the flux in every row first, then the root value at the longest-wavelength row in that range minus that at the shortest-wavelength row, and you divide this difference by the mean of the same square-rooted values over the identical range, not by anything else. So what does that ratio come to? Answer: 0.12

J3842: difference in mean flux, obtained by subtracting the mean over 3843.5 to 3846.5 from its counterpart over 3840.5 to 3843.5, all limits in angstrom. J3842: -1.5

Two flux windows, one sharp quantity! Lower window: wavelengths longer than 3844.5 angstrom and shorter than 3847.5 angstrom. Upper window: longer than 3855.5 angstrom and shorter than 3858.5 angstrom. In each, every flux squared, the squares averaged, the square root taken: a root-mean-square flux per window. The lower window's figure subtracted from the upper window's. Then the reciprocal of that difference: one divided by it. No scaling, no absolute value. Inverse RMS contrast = 3.3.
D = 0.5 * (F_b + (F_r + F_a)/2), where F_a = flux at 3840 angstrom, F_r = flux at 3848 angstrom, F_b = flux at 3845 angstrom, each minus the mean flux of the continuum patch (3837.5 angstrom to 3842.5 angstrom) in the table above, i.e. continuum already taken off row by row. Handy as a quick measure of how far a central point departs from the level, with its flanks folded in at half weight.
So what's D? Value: 2.0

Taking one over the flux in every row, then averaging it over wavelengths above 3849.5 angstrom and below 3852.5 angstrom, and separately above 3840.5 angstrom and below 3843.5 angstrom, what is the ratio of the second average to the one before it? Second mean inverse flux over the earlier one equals 1.08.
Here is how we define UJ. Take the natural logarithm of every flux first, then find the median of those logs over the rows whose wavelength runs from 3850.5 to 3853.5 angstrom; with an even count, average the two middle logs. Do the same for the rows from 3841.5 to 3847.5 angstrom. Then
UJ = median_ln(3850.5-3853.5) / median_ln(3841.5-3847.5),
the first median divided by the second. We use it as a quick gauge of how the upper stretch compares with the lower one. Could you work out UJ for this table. 1.00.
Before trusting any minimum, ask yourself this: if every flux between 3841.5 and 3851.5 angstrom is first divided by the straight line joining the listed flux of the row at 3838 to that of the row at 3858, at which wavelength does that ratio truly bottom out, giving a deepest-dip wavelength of 3850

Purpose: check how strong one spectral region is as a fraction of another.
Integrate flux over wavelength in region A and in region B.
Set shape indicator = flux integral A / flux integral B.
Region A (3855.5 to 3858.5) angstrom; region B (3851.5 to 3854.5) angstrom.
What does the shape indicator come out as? 1.034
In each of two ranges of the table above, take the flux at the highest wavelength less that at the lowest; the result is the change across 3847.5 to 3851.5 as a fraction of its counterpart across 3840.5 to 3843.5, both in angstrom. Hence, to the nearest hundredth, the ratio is -0.08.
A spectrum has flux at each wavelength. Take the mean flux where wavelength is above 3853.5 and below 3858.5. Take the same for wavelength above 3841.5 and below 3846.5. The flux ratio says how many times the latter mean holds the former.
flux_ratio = 0.95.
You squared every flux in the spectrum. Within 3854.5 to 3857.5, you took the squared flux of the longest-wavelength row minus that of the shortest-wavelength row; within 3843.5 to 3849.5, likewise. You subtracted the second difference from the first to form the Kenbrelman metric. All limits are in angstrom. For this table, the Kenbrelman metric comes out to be 19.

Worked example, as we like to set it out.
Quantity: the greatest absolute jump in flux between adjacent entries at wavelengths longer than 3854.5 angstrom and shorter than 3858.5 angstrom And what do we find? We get 0.20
